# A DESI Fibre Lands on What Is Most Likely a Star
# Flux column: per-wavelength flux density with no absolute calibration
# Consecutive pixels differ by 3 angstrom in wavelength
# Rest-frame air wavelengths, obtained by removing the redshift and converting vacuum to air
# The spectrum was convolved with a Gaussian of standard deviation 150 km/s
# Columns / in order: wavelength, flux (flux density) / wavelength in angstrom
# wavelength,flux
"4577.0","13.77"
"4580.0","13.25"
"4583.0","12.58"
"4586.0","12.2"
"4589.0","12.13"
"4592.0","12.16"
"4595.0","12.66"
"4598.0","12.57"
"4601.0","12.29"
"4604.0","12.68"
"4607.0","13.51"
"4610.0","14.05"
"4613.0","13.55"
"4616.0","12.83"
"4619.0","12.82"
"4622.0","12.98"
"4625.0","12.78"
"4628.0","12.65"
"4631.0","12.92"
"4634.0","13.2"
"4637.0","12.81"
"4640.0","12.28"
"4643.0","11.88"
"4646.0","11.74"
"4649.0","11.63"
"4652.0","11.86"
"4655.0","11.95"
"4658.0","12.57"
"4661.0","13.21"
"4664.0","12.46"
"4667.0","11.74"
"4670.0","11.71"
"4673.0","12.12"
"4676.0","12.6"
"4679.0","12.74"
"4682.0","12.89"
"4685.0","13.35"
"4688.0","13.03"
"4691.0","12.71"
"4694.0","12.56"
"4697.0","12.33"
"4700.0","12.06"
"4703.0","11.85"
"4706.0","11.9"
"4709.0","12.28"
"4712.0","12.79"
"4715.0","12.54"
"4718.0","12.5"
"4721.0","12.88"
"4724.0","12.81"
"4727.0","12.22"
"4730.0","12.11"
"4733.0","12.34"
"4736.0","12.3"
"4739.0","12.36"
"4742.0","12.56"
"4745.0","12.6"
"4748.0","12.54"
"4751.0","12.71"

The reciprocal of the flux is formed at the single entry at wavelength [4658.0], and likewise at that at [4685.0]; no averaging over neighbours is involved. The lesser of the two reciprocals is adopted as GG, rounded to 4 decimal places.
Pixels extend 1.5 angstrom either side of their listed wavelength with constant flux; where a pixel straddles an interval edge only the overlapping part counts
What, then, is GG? 0.0749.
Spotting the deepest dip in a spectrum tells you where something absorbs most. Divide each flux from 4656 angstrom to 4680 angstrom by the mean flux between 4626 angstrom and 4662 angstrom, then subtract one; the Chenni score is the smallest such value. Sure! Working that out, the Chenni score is -0.055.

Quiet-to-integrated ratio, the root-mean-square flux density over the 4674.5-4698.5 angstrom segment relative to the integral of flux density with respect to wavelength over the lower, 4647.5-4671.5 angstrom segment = 0.044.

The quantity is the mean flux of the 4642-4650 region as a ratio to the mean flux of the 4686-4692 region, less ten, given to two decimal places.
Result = -9.09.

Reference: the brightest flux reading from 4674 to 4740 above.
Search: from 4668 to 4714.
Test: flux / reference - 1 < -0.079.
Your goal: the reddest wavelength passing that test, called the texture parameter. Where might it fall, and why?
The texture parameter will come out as 4709.0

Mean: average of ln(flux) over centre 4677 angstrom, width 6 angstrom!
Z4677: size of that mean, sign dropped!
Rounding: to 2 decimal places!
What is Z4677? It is 2.54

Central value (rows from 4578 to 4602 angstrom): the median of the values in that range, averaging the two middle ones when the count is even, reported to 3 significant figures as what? 12.4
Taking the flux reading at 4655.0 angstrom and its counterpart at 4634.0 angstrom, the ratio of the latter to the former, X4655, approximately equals 1.10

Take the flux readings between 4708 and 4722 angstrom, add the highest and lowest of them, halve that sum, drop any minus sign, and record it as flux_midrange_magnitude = 12.6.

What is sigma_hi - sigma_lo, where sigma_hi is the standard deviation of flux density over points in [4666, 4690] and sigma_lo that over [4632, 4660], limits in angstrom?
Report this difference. 0.1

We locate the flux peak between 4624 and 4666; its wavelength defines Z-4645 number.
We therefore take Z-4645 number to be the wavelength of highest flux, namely 4661.0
